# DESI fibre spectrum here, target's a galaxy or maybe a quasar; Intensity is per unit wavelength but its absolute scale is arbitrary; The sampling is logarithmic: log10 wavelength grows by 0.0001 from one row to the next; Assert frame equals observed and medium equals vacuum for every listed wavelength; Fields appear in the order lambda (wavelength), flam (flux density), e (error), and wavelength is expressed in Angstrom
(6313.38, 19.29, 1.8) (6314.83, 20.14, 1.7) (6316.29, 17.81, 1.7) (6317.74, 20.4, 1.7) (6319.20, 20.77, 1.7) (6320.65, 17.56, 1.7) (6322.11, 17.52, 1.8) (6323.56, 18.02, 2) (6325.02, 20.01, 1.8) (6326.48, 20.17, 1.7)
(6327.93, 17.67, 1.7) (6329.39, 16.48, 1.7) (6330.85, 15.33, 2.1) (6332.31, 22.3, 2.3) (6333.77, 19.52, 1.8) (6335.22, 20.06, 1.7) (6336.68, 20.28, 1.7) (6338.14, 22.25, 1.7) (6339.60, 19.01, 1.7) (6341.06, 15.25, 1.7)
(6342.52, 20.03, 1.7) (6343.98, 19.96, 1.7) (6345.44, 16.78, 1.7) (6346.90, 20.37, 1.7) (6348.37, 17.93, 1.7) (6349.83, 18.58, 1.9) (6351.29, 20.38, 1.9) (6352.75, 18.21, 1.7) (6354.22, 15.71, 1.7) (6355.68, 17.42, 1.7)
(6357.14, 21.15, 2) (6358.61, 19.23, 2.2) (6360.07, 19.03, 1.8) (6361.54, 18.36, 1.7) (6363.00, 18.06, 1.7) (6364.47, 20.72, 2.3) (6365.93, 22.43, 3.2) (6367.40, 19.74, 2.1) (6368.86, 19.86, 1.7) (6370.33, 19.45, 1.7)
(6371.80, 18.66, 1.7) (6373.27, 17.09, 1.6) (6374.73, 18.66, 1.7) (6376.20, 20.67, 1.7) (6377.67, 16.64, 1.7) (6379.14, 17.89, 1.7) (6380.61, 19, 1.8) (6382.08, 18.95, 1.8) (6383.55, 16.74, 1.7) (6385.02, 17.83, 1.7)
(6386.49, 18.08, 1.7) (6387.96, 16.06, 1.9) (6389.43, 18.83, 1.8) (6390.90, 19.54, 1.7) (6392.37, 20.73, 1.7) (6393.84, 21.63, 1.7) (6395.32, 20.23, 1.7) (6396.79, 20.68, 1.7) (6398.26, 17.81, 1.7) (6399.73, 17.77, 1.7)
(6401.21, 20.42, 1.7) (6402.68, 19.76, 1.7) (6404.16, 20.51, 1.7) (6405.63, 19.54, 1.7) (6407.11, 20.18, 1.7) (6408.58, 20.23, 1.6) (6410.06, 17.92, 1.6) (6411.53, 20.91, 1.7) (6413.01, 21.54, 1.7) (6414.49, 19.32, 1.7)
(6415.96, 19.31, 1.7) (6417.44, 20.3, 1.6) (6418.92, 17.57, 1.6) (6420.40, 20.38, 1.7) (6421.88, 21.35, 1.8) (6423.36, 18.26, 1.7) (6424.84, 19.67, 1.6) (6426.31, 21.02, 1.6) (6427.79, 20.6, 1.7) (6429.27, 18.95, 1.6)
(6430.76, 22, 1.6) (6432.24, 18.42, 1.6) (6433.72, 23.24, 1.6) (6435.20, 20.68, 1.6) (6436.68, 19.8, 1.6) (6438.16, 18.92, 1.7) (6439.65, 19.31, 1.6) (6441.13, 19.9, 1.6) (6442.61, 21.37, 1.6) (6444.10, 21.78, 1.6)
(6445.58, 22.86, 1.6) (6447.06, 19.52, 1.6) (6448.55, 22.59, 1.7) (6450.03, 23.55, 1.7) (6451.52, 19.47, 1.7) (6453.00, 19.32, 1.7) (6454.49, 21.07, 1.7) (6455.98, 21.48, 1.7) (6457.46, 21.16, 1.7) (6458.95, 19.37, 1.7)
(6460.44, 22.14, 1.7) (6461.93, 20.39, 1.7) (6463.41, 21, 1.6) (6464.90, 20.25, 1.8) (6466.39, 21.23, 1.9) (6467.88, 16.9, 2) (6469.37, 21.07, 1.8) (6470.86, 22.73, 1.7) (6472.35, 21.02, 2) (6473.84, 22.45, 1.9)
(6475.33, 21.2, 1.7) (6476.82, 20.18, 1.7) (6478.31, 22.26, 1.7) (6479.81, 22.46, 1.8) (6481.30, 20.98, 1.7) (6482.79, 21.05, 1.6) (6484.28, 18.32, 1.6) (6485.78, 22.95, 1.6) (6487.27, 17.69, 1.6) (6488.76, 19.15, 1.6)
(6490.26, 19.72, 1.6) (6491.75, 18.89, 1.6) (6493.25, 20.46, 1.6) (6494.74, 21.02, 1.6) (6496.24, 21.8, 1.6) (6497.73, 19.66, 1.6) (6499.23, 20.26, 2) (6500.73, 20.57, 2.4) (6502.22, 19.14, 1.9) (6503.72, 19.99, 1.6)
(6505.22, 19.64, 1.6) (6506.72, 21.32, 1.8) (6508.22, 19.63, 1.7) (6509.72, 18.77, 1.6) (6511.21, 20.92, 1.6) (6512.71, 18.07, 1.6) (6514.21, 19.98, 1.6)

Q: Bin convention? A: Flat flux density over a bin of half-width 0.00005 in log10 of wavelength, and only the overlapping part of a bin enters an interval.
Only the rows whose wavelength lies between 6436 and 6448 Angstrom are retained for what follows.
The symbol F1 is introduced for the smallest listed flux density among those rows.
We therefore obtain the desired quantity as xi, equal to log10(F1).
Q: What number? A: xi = 1.28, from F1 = 18.92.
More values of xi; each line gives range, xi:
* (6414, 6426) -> 1.24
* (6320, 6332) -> 1.19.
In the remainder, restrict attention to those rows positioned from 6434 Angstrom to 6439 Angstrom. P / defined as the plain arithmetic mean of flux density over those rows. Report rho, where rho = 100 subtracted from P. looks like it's -80.2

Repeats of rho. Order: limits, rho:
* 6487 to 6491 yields -81.1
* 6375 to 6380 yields -81.6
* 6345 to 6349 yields -81.6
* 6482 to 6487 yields -79.2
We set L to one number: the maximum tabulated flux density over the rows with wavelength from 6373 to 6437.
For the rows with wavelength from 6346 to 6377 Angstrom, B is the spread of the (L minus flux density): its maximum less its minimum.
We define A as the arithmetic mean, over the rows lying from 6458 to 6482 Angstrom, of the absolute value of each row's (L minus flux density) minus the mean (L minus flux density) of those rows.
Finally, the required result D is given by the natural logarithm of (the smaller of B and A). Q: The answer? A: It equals 0.0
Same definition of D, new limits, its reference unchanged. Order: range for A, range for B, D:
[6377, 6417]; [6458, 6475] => 0.2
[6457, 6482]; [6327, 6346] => -0.1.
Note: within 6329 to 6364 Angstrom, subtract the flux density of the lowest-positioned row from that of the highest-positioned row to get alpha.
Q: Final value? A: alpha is 1.6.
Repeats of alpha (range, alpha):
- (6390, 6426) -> 0.1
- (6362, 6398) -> 2.6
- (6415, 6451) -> 4.2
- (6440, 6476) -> 1.3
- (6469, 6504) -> -1.1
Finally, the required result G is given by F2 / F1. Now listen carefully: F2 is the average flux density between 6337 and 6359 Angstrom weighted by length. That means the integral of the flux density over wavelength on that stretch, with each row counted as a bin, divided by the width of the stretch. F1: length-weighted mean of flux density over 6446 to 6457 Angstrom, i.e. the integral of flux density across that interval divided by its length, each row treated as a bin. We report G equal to 0.89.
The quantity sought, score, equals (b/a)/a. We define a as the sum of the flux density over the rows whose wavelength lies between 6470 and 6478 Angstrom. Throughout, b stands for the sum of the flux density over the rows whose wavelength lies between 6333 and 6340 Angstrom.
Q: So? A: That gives 0.0087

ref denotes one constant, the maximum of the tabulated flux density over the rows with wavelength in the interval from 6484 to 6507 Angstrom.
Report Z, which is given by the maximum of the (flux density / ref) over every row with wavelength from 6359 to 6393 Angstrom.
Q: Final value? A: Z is 0.98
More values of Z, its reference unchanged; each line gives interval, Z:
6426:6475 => 1.03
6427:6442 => 1.01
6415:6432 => 0.96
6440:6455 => 1.03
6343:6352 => 0.89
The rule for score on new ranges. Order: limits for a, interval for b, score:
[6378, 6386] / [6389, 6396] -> 0.0124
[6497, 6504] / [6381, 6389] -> 0.0088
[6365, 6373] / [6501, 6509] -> 0.0099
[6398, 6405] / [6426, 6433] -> 0.0109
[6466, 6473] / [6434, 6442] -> 0.0093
